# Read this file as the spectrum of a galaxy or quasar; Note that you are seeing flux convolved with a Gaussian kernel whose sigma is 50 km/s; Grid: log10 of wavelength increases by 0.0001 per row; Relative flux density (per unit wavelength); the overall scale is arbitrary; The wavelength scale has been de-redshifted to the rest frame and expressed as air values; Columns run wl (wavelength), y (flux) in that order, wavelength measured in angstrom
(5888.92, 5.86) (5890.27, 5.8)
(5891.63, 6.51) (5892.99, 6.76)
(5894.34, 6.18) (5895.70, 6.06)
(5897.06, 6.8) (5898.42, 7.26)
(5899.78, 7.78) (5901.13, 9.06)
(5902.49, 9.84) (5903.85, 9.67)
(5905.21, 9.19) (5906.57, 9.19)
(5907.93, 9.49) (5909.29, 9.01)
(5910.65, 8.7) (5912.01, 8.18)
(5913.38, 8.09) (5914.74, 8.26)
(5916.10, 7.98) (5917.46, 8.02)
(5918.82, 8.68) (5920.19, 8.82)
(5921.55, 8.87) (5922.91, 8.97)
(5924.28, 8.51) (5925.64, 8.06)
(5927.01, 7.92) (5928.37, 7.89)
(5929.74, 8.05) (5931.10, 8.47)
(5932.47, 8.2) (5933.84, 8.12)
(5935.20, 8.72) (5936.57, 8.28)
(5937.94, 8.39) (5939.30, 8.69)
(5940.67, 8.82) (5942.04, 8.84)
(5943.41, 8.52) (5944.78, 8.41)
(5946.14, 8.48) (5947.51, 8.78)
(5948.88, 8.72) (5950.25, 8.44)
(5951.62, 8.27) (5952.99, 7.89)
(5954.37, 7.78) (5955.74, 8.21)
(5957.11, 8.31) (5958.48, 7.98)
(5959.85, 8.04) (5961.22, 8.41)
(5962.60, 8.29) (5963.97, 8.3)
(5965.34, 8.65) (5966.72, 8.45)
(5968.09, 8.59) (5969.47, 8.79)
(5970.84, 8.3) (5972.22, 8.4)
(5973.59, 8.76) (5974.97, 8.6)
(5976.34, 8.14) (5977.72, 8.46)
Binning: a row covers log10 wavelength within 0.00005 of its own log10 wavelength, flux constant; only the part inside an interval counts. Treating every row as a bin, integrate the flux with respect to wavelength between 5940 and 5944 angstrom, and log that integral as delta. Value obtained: 35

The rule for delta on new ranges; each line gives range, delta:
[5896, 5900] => 28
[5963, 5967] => 34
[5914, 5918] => 32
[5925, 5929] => 32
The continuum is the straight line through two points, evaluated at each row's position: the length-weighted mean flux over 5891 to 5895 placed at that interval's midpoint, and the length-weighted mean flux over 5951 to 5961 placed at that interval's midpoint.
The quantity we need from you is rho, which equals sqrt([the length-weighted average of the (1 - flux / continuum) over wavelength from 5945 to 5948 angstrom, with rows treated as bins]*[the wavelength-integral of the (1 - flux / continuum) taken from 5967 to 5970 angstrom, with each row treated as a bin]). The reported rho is 0.093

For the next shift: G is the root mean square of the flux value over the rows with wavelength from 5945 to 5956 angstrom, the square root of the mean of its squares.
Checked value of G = 8.33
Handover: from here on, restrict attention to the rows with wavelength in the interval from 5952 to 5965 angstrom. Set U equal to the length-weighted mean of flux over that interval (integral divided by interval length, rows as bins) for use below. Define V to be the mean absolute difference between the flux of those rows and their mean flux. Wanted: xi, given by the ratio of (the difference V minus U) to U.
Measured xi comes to -0.977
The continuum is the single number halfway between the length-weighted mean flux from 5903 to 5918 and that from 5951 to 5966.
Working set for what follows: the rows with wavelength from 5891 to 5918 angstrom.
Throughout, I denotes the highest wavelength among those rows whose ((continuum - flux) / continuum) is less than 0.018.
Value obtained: 5910.65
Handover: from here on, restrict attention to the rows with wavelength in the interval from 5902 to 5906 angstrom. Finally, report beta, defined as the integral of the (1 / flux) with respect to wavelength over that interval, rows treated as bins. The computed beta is 0.42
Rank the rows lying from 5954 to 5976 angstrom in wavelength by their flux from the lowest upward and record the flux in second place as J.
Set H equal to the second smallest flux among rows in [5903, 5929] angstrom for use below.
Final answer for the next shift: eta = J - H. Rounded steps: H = 7.92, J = 7.98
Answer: 0.1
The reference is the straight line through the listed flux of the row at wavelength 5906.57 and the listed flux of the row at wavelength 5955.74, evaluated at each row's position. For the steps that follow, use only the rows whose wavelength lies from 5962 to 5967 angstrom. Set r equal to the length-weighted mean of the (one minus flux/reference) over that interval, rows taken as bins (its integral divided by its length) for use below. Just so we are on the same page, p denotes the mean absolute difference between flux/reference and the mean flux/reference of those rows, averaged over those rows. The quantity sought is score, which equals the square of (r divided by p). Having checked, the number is 6.2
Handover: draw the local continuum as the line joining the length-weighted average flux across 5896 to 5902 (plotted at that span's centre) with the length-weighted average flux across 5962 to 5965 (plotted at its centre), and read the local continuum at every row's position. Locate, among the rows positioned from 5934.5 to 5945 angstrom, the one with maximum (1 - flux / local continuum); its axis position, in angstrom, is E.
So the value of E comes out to 5936.57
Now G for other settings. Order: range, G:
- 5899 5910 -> 9.17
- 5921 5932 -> 8.35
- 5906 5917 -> 8.63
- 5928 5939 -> 8.27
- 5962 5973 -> 8.47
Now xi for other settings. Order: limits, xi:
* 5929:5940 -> -0.976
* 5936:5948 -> -0.979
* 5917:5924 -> -0.970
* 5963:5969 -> -0.986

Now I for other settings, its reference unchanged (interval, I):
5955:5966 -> 5965.34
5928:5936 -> 5935.20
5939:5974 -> 5973.59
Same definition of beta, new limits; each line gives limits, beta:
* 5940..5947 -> 0.81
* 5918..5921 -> 0.34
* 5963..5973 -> 1.18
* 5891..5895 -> 0.62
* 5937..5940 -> 0.35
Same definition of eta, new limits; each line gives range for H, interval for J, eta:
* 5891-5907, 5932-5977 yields 1.7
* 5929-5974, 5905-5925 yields 0.1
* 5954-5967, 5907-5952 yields -0.1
